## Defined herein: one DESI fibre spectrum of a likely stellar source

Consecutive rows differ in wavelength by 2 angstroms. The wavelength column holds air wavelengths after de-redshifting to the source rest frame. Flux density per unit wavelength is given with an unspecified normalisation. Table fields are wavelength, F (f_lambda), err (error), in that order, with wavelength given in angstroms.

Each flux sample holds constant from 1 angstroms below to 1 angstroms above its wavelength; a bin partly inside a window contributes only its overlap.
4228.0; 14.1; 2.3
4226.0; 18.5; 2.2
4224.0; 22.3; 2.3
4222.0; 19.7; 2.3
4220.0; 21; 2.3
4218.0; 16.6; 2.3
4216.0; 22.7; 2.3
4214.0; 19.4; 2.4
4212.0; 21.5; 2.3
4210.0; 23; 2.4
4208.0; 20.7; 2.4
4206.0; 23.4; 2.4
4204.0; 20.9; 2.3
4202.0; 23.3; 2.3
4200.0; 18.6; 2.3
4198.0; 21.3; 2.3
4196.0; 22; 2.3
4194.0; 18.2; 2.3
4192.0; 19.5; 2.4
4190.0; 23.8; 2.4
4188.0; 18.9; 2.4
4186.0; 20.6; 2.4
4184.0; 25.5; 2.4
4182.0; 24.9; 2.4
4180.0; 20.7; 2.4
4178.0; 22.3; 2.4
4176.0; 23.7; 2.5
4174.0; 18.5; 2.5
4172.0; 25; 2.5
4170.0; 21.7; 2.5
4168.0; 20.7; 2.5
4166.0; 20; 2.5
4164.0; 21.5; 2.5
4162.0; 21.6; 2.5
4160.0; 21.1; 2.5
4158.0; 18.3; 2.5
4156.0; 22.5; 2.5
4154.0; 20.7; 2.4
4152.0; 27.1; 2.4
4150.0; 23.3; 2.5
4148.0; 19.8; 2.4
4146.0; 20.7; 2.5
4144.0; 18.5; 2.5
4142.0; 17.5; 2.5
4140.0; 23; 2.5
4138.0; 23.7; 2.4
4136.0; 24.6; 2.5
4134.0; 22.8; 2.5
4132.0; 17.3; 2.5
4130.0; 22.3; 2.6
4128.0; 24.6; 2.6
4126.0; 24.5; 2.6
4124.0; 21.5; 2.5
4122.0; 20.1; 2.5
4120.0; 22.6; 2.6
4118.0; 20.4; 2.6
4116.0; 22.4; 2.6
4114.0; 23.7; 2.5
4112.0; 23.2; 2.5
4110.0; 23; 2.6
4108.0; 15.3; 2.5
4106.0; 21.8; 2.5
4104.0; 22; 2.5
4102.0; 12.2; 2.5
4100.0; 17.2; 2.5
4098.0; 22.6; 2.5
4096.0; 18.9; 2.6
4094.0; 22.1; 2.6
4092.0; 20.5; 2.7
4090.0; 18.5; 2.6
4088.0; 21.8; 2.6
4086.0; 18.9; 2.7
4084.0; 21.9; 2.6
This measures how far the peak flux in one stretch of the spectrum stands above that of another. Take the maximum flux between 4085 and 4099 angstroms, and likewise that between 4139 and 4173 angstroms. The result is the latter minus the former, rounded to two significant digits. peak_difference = 4.5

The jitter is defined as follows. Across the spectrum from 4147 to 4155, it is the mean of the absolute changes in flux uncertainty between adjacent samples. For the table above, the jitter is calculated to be 0.067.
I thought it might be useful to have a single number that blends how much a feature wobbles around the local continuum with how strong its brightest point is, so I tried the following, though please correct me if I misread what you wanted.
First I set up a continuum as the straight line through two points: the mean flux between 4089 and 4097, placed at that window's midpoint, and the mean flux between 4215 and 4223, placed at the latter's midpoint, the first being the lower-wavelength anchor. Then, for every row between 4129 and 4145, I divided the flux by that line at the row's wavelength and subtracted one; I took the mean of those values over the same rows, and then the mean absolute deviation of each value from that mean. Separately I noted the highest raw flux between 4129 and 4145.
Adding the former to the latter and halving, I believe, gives 12.4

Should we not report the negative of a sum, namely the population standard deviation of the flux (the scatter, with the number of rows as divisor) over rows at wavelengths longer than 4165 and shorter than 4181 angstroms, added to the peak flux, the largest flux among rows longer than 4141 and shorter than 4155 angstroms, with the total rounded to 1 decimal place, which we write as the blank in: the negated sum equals -29.0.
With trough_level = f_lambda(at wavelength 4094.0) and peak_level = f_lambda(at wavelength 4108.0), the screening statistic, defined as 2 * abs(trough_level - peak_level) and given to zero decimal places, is 14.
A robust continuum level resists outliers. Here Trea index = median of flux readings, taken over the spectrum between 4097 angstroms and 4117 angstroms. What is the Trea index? 22.2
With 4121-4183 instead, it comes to 21.6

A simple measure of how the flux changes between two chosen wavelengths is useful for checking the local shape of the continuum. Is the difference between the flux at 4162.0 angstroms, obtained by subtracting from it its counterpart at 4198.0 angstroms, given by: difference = 0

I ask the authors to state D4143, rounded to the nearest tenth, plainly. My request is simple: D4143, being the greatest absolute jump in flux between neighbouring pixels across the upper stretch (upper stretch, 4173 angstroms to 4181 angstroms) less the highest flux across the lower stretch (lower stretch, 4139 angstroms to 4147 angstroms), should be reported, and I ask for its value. -17.8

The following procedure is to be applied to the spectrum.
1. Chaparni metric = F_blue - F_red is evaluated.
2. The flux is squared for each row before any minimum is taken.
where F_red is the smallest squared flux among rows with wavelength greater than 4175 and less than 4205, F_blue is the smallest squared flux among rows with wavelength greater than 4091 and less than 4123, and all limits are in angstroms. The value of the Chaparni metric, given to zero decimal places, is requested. -182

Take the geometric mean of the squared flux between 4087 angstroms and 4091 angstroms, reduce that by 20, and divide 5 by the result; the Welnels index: 0.0130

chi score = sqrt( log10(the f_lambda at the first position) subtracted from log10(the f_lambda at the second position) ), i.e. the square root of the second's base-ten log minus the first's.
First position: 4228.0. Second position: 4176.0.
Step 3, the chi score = 0.47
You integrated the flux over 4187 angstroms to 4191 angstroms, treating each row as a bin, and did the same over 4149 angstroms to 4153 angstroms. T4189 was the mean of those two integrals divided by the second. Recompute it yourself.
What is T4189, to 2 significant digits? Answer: 0.92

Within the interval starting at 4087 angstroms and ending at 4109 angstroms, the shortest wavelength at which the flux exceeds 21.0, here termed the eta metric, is 4088.0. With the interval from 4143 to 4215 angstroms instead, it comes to 4150.0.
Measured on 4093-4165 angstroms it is 4094.0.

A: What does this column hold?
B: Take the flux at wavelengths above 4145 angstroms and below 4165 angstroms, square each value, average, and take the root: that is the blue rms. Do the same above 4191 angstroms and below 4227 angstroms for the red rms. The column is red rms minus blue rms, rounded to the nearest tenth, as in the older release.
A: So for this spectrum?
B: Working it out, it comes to -1.0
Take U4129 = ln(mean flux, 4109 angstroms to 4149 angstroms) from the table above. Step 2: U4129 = 3.08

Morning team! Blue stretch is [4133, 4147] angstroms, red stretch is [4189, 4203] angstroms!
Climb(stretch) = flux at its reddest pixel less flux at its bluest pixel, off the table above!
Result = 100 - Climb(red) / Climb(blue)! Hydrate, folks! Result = 100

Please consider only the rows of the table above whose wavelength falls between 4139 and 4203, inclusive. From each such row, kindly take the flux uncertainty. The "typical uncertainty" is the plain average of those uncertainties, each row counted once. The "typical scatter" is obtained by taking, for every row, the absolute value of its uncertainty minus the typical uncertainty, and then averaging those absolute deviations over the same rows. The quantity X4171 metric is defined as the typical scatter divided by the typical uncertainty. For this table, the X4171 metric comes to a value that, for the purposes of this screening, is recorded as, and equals 0.0270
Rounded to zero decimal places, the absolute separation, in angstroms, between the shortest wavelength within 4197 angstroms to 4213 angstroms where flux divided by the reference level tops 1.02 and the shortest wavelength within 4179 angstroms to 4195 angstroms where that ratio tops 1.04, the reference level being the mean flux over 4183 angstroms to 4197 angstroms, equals 20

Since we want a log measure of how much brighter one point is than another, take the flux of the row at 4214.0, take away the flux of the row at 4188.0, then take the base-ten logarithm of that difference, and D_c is -0.30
